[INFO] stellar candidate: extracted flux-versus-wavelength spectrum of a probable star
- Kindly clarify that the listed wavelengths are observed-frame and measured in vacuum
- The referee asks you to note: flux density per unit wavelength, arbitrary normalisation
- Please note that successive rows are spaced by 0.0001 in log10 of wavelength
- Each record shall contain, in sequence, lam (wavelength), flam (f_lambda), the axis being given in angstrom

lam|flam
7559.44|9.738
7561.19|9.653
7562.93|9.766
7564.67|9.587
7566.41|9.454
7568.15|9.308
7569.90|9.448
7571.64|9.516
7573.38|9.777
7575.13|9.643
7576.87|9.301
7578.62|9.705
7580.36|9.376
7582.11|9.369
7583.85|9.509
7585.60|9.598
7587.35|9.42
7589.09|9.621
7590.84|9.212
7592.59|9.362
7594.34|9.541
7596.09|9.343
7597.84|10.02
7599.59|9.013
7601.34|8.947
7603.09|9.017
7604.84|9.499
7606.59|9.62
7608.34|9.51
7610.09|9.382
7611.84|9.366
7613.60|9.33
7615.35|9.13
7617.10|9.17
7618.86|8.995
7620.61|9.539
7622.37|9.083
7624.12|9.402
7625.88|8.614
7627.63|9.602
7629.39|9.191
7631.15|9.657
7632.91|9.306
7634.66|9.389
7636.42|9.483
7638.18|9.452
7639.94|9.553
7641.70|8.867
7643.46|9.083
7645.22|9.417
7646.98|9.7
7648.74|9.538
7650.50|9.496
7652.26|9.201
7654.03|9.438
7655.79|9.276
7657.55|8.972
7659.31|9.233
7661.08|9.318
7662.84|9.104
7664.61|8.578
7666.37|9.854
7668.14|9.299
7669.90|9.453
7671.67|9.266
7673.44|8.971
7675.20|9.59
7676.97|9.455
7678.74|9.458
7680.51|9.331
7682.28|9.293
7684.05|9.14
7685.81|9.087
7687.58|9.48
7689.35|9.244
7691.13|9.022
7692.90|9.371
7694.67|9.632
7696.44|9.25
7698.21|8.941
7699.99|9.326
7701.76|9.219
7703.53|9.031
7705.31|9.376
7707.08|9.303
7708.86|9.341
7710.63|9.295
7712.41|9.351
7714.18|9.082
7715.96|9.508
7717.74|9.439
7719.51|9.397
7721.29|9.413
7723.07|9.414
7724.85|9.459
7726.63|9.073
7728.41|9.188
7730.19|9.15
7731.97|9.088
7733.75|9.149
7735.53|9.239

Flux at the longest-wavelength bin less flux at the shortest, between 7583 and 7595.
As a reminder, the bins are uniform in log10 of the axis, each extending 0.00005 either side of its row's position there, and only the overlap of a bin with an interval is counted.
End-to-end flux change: 0.03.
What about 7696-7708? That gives 0.05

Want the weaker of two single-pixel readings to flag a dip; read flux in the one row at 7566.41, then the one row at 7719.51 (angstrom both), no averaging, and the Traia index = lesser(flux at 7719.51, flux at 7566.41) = 9.40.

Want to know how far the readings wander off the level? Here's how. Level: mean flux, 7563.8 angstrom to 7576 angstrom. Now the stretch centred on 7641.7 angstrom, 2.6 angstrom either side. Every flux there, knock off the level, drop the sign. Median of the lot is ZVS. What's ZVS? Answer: 0.45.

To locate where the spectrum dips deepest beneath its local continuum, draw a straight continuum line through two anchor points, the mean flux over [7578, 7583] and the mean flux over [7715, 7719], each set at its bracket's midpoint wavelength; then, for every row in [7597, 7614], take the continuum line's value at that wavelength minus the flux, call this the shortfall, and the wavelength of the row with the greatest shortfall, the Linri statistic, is 7601.34 angstrom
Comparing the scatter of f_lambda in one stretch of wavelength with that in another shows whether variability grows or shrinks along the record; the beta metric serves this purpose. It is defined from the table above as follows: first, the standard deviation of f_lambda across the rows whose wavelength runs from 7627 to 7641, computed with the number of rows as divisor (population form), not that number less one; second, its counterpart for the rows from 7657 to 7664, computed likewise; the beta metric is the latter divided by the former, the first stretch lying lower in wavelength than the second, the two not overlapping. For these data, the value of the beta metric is 0.9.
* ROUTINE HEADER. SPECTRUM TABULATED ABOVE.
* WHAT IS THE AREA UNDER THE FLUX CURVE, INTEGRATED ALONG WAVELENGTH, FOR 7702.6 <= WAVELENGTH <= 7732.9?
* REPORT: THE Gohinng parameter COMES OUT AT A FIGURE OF 281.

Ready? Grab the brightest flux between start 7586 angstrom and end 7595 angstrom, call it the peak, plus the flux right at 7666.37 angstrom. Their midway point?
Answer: 9.74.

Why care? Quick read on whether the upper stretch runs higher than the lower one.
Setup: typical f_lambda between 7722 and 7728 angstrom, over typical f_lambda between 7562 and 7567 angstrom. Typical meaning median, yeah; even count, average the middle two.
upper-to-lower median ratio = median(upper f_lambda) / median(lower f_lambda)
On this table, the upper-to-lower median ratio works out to 0.98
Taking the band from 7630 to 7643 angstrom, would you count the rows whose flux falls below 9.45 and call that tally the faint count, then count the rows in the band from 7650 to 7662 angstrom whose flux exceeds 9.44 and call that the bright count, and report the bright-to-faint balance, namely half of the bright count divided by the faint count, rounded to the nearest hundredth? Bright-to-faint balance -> 0.17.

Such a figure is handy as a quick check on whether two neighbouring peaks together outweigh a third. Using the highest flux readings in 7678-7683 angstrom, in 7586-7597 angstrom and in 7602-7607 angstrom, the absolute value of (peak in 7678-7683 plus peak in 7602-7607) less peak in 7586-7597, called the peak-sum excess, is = 9.5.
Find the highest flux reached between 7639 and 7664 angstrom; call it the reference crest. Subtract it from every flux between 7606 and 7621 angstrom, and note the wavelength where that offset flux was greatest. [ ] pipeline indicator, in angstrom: 7606.59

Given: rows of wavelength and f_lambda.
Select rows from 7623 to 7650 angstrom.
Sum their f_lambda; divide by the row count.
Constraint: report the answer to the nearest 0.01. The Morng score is 9.35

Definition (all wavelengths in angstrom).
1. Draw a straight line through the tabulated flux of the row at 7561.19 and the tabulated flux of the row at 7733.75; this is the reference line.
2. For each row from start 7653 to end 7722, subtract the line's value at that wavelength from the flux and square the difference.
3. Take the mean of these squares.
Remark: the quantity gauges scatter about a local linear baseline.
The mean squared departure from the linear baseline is 0.055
